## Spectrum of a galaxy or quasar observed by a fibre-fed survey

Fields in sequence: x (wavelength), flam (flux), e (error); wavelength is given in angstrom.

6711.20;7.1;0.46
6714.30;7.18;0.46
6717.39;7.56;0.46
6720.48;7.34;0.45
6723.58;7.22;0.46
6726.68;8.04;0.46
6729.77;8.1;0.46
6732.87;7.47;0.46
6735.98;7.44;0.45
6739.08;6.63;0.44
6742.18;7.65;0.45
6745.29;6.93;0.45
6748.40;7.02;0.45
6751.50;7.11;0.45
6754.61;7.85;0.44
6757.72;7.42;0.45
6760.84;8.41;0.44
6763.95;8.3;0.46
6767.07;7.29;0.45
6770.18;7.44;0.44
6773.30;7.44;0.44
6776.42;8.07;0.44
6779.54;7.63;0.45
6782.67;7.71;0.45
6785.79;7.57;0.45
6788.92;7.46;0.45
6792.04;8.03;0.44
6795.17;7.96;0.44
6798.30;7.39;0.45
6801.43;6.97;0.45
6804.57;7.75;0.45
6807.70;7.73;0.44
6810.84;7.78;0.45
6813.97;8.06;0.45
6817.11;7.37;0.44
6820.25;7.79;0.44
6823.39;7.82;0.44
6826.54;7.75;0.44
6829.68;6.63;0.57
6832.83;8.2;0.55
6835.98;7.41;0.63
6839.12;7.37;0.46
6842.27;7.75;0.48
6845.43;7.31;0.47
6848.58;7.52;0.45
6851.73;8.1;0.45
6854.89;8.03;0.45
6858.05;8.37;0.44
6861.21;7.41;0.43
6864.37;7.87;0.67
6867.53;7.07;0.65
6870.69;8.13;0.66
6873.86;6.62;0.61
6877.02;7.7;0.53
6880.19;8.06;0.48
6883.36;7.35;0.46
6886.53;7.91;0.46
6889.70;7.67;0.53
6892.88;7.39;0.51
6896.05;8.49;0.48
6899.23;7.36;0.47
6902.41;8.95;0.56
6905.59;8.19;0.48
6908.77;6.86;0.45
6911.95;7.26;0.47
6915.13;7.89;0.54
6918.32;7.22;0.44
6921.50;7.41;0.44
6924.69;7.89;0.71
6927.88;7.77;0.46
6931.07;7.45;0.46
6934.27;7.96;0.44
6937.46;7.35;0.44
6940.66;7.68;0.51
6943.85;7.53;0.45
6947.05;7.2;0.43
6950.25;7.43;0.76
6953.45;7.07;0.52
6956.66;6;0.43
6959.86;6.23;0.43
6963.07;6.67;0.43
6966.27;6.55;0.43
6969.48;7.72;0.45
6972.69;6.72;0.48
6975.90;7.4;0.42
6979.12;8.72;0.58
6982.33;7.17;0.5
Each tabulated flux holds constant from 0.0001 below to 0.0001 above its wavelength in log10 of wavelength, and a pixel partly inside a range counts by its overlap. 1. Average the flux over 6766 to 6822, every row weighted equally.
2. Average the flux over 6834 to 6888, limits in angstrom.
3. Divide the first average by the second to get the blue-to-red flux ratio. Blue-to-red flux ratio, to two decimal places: 1.00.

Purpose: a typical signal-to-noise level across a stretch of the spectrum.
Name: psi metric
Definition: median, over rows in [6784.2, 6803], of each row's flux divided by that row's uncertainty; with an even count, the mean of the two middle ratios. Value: 16.7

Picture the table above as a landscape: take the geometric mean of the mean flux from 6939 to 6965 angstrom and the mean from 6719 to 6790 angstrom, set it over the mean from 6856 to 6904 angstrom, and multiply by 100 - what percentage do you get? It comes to 93.5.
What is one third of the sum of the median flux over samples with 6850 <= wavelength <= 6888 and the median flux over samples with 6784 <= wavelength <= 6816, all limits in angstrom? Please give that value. 5.21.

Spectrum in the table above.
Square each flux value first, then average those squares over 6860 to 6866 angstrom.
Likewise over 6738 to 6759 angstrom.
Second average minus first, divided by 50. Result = -0.120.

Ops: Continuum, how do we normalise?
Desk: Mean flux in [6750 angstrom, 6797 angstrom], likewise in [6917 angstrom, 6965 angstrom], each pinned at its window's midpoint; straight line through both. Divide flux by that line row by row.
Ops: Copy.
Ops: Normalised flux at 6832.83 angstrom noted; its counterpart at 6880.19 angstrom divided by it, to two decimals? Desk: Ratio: 1.00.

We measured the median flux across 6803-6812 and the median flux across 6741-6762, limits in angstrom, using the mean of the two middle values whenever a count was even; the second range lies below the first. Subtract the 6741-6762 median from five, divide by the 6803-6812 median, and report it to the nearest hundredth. -0.31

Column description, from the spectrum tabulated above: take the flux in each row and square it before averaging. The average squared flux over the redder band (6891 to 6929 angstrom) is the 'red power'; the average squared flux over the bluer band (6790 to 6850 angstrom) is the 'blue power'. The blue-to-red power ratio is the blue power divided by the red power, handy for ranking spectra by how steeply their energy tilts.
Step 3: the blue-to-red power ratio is 0.97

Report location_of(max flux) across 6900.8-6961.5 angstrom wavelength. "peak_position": 6902.41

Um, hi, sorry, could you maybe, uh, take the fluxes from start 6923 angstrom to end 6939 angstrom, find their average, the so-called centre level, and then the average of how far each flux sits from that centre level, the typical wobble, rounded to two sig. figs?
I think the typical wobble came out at 0.23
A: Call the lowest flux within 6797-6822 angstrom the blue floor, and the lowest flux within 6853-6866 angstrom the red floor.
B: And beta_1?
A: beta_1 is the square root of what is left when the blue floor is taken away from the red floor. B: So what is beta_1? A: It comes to 0.66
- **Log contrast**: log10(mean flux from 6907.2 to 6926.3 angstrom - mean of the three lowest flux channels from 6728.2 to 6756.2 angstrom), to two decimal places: -0.25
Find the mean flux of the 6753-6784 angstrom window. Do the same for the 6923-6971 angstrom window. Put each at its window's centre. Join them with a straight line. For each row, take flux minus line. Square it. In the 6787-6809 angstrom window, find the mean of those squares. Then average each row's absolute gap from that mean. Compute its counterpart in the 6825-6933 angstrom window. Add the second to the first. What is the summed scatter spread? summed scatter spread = 0.41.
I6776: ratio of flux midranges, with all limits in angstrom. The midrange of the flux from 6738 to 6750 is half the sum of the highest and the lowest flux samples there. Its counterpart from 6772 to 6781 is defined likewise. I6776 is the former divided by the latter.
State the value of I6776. 0.92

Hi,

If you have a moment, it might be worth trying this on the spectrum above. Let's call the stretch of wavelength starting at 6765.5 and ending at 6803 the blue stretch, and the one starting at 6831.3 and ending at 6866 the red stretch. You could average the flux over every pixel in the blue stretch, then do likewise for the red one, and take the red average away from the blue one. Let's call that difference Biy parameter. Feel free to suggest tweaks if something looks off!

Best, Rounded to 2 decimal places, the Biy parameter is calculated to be -0.18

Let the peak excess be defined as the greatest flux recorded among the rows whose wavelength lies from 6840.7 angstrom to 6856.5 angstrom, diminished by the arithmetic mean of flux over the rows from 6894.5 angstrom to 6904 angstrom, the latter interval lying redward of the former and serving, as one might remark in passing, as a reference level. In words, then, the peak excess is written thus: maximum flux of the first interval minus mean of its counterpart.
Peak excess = -0.2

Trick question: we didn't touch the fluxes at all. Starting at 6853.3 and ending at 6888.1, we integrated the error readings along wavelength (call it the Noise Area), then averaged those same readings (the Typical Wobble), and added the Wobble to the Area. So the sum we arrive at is 19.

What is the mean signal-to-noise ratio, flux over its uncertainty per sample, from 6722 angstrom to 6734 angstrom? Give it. 16.8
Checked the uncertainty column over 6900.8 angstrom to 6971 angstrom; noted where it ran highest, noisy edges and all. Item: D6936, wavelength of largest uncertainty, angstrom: 6950.25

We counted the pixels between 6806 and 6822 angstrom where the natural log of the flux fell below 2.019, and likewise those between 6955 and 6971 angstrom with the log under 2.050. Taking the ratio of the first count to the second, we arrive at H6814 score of 0.20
